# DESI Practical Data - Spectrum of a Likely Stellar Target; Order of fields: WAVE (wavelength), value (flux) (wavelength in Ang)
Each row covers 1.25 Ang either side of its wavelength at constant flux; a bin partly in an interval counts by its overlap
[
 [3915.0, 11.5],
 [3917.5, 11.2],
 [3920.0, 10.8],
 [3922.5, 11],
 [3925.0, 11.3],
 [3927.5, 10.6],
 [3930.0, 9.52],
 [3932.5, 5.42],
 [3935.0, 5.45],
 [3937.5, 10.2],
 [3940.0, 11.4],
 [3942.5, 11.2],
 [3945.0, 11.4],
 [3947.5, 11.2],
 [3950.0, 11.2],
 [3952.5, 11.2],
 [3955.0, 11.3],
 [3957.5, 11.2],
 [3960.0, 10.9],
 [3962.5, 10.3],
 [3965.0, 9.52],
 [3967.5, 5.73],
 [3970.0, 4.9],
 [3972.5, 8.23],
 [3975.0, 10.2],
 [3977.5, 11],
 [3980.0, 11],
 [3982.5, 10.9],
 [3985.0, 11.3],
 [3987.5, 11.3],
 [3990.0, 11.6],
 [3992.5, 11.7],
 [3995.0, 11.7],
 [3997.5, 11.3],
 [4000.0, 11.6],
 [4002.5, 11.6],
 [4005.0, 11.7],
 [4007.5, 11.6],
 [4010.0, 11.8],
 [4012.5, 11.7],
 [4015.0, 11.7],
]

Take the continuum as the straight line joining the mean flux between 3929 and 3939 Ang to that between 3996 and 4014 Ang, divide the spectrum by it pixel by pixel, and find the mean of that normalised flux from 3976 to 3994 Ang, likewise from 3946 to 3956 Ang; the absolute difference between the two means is 0.23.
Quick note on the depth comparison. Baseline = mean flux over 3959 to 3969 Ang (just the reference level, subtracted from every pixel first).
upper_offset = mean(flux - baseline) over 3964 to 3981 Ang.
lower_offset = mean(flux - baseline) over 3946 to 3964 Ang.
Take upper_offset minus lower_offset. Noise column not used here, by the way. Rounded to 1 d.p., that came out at -2.4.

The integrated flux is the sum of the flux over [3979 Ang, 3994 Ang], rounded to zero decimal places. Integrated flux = 68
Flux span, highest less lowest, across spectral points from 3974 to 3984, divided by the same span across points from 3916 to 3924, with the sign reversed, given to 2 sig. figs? -2.0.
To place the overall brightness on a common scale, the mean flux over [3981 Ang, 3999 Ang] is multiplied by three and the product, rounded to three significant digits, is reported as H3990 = 34.2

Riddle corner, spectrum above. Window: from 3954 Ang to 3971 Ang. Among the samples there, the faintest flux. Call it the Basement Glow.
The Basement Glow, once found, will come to 4.9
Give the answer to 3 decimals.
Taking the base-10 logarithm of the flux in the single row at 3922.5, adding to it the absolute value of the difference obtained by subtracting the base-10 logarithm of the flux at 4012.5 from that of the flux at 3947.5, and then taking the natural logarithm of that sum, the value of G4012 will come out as 0.059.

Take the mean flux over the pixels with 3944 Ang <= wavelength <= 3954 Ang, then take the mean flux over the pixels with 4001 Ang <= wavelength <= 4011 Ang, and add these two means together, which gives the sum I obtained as 22.9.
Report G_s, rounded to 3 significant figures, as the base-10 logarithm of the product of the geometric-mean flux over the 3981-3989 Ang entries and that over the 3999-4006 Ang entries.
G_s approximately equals 2.11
